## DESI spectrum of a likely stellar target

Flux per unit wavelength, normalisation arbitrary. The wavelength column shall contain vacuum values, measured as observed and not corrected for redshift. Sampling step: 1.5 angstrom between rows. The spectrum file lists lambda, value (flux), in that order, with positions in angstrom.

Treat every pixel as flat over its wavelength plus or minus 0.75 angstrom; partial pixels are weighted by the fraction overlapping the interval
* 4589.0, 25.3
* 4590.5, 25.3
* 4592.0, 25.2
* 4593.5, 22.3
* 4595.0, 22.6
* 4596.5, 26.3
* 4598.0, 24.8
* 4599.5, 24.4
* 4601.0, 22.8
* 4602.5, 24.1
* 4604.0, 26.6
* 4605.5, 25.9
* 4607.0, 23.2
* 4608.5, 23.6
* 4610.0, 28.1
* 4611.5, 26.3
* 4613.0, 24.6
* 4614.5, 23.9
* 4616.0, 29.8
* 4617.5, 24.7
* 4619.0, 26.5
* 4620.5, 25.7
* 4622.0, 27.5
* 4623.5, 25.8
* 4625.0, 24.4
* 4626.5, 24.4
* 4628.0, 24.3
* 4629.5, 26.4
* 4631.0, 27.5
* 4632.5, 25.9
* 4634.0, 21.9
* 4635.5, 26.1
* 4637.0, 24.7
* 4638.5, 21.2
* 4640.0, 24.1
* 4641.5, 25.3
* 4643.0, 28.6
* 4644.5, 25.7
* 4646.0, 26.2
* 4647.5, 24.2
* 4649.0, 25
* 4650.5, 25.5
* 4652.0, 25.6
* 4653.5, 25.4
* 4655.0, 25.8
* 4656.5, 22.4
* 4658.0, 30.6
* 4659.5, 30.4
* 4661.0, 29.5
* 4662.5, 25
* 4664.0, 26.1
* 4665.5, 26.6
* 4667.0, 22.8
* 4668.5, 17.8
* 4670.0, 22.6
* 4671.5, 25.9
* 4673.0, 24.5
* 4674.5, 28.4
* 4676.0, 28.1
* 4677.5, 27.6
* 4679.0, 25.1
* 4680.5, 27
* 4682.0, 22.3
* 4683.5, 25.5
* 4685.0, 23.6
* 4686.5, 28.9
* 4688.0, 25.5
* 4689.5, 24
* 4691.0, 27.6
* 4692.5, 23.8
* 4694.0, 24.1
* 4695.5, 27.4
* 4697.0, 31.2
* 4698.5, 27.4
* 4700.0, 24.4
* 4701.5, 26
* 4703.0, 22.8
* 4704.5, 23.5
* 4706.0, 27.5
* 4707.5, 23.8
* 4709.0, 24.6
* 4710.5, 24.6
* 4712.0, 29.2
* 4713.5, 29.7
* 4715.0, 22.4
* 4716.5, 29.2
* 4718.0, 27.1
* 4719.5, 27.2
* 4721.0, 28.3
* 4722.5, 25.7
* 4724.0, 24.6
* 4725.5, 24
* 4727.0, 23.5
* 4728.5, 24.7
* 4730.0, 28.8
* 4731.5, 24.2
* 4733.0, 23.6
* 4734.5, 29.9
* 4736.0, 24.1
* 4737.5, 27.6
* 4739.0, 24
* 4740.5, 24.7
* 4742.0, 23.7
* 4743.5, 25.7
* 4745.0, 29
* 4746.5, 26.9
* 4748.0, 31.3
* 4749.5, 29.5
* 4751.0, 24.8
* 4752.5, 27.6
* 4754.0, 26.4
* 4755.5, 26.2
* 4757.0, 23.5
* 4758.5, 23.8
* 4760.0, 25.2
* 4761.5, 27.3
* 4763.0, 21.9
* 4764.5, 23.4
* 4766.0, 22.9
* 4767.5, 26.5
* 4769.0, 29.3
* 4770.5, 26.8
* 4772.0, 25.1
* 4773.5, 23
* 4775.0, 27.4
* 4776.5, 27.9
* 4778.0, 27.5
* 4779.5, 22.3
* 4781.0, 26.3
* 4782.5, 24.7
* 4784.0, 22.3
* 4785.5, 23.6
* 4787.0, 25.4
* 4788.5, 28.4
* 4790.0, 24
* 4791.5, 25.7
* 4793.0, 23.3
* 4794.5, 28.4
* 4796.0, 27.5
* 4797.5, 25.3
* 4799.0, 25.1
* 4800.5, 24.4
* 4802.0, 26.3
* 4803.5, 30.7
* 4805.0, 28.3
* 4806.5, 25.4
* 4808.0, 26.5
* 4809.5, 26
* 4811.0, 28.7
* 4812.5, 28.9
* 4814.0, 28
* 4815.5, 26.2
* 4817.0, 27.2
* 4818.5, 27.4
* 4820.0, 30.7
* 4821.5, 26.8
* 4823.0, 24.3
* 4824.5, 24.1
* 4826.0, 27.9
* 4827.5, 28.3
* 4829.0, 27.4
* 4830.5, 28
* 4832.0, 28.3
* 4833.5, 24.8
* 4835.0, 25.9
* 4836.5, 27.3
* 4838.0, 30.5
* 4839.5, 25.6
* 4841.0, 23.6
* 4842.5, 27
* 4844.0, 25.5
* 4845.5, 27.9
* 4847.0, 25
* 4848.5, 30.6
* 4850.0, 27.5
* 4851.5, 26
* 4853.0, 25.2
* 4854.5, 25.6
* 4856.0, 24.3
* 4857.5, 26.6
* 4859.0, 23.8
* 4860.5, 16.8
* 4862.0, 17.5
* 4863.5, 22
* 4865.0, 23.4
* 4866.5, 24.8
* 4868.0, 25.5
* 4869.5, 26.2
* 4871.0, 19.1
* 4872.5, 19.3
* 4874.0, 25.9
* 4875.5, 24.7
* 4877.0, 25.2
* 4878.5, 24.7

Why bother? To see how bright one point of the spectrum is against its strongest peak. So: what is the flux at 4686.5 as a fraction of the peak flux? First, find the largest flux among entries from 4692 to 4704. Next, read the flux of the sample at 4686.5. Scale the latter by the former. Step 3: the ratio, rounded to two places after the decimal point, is 0.93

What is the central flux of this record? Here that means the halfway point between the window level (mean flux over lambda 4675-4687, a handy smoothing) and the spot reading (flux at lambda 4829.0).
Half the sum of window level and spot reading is 26.7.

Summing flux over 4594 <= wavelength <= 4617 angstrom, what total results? 377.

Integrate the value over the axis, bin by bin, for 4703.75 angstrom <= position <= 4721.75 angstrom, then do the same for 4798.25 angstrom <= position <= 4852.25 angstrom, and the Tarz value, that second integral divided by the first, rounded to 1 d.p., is 3.1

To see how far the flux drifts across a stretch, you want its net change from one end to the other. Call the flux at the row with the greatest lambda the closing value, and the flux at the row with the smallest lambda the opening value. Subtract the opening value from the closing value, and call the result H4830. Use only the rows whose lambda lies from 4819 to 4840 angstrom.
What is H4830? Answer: -5.1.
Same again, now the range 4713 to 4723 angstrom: -4.0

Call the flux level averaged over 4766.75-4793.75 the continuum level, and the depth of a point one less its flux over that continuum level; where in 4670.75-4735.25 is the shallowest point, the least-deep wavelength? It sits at 4697.0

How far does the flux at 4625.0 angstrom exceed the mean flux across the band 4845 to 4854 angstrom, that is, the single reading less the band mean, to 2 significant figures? -2.6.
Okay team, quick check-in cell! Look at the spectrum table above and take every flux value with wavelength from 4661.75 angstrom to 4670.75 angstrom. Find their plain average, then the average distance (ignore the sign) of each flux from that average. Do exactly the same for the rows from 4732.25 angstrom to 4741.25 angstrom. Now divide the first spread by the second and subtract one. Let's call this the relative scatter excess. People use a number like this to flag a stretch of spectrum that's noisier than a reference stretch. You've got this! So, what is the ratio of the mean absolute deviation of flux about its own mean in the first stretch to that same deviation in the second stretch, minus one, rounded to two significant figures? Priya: 0.17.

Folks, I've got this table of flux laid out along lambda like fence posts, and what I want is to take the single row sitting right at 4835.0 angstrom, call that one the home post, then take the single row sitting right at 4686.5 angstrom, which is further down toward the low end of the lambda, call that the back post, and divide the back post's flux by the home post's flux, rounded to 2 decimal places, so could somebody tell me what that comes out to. 1.12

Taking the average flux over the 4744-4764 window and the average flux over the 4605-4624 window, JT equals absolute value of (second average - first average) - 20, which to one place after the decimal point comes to -19.4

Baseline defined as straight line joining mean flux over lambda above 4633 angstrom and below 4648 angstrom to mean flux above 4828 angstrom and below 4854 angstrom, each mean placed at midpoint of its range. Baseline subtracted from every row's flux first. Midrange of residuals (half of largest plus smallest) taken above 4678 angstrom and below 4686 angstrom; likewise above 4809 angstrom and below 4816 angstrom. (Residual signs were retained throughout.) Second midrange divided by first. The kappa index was -1.6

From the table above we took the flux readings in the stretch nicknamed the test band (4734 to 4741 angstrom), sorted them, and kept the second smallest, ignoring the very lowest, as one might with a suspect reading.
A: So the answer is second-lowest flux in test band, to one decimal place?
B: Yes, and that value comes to 24.1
